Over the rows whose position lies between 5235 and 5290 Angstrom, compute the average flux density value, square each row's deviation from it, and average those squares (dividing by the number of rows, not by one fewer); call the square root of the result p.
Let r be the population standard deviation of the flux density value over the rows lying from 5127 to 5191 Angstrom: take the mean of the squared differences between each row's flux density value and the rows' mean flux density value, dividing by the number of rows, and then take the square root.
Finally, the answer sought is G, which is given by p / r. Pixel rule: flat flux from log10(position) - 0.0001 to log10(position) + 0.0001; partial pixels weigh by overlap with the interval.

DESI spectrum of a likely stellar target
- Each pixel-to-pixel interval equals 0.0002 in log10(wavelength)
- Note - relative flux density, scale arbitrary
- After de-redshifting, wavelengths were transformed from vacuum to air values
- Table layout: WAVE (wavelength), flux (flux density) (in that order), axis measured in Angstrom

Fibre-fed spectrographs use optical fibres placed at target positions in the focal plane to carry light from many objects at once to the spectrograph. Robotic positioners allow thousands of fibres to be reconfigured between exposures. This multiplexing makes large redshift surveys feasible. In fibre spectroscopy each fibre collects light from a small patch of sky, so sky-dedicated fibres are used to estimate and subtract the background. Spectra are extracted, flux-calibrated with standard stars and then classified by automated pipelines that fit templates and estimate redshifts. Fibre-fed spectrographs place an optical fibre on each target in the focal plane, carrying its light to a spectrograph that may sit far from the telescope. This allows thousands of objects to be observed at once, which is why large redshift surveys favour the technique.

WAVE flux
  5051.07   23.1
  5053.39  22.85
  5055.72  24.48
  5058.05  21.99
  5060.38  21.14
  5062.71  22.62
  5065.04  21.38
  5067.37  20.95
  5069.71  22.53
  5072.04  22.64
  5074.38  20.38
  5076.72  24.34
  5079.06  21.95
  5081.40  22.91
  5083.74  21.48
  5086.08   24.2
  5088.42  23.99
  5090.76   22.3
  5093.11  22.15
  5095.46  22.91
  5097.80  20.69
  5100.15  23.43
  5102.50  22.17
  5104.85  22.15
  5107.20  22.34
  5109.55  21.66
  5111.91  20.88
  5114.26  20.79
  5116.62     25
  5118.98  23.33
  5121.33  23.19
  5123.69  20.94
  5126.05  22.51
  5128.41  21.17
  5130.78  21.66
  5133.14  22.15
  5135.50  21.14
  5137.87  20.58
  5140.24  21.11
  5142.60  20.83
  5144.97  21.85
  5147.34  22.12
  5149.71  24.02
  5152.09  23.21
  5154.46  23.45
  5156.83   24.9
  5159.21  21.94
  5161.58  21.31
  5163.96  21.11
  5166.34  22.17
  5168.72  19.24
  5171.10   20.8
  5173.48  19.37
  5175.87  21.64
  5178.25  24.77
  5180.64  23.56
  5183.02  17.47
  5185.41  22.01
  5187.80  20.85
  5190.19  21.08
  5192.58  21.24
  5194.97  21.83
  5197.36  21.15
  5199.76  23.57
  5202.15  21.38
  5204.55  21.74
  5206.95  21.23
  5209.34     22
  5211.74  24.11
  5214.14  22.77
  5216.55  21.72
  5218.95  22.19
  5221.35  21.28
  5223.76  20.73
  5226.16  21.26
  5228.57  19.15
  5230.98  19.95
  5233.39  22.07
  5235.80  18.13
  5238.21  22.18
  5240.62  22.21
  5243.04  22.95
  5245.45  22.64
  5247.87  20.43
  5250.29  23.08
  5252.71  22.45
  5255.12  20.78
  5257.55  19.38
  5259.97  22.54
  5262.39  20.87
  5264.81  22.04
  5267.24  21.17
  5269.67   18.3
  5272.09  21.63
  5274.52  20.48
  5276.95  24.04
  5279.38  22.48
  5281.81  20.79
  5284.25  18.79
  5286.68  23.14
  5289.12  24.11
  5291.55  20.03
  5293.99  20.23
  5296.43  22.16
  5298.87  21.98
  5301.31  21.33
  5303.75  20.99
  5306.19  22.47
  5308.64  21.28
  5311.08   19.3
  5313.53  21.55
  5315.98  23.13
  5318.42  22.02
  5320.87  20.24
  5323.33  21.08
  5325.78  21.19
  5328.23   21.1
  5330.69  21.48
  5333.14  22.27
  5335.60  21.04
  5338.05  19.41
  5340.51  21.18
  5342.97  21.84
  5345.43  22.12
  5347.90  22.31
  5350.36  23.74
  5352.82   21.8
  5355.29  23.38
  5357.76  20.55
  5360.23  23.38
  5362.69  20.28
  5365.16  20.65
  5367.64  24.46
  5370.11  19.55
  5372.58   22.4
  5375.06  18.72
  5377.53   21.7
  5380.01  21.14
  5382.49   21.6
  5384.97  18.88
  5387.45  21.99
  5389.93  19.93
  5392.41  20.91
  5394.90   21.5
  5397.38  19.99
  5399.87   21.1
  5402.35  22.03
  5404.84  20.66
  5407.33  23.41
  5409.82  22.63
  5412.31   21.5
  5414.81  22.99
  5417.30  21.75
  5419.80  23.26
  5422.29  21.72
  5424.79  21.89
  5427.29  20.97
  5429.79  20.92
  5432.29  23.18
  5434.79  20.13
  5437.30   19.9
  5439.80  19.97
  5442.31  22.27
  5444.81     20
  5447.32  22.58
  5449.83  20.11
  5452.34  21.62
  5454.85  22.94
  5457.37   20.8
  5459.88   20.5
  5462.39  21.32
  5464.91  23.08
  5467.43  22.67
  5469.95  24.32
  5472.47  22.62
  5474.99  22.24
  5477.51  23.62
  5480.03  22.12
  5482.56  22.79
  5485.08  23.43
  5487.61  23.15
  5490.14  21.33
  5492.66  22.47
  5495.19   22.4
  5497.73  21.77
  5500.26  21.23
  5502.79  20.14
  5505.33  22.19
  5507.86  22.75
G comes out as 1.03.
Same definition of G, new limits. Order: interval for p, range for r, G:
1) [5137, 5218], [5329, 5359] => 1.36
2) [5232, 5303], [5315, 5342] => 1.63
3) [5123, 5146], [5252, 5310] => 0.41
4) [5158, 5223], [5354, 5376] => 0.78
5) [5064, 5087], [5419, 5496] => 1.03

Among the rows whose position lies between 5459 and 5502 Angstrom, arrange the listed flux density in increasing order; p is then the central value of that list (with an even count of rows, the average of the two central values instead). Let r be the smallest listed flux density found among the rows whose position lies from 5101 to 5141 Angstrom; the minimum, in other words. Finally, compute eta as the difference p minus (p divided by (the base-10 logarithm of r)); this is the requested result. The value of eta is 5.4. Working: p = 22.5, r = 20.58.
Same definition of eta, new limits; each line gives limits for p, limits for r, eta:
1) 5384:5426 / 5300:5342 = 4.8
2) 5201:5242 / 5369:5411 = 4.6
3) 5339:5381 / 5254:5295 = 4.5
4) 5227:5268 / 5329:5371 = 4.9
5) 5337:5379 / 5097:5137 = 5.2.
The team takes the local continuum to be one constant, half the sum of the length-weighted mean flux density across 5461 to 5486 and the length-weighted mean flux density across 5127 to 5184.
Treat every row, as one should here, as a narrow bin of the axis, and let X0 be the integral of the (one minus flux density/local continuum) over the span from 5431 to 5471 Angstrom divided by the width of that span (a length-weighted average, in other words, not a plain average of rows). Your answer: 0.032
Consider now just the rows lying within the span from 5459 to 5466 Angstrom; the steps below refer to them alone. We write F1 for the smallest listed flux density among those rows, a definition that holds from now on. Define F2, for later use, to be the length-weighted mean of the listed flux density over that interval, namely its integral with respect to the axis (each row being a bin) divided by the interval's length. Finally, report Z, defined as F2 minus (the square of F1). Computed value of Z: -399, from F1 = 20.5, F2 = 21.7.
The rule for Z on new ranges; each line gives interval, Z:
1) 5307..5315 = -352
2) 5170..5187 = -284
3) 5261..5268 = -414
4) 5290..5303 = -380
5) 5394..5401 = -379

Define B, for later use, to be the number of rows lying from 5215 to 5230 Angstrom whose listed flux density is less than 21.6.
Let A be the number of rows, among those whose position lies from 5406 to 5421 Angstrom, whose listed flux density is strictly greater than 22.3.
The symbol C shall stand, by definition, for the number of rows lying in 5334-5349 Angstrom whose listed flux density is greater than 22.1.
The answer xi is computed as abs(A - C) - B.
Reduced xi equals -2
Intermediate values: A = 4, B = 4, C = 2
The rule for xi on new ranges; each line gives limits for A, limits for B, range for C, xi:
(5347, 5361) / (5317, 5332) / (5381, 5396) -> -1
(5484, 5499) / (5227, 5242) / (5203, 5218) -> -1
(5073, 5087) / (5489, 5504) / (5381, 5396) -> 0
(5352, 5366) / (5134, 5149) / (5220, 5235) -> -2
